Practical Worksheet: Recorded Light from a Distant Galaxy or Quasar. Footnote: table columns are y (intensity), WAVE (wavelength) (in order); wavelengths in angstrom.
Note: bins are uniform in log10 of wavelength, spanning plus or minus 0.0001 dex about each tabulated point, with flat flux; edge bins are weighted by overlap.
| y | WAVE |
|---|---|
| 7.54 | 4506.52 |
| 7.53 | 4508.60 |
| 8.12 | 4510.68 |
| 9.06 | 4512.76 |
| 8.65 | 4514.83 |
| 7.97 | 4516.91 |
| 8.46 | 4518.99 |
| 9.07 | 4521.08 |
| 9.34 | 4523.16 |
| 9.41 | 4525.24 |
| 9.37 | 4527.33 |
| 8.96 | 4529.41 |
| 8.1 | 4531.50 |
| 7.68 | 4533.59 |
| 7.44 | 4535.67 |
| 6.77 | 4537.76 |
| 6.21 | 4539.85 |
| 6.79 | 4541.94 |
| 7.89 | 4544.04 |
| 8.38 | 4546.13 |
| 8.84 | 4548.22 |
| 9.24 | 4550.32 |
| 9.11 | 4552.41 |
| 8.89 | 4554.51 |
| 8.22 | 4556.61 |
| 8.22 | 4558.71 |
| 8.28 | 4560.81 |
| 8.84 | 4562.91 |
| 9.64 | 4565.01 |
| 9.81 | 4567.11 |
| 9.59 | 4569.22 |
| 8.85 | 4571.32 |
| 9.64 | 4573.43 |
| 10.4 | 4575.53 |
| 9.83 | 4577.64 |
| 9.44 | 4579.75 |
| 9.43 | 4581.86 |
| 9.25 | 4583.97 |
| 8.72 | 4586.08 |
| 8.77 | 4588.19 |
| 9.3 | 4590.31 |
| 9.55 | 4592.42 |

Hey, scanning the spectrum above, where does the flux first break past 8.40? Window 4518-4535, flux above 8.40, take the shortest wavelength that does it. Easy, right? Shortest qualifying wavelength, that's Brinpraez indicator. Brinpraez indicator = 4518.99 angstrom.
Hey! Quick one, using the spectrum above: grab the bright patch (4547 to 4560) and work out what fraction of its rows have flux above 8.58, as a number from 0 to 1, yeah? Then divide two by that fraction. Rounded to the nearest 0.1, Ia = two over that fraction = 3.0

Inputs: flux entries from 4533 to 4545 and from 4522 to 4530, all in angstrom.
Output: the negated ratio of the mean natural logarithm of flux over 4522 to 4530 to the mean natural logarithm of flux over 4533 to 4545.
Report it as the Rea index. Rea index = -1.14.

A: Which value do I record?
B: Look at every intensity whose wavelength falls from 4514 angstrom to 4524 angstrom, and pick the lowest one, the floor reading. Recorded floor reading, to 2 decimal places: 7.97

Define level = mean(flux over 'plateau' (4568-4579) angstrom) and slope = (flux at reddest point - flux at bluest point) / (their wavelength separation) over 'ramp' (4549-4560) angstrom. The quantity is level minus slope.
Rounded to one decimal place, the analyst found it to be 9.8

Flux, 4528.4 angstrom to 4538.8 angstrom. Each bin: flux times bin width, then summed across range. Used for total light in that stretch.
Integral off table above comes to 81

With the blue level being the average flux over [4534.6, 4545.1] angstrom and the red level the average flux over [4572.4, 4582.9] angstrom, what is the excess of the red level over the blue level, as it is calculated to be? 2.7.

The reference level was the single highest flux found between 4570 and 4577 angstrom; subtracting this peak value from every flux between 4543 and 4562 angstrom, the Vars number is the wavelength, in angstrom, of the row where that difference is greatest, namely 4550.32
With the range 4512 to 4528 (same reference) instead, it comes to 4525.24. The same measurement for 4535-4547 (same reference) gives 4546.13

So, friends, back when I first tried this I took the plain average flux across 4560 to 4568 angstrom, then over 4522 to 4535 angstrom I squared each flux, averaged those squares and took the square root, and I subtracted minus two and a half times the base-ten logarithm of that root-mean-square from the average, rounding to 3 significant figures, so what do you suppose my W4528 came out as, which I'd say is 11.5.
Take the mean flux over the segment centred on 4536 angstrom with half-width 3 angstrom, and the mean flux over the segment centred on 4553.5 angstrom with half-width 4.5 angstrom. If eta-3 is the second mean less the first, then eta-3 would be 1.6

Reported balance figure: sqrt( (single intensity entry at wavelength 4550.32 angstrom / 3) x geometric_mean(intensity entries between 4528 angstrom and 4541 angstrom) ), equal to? 4.80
